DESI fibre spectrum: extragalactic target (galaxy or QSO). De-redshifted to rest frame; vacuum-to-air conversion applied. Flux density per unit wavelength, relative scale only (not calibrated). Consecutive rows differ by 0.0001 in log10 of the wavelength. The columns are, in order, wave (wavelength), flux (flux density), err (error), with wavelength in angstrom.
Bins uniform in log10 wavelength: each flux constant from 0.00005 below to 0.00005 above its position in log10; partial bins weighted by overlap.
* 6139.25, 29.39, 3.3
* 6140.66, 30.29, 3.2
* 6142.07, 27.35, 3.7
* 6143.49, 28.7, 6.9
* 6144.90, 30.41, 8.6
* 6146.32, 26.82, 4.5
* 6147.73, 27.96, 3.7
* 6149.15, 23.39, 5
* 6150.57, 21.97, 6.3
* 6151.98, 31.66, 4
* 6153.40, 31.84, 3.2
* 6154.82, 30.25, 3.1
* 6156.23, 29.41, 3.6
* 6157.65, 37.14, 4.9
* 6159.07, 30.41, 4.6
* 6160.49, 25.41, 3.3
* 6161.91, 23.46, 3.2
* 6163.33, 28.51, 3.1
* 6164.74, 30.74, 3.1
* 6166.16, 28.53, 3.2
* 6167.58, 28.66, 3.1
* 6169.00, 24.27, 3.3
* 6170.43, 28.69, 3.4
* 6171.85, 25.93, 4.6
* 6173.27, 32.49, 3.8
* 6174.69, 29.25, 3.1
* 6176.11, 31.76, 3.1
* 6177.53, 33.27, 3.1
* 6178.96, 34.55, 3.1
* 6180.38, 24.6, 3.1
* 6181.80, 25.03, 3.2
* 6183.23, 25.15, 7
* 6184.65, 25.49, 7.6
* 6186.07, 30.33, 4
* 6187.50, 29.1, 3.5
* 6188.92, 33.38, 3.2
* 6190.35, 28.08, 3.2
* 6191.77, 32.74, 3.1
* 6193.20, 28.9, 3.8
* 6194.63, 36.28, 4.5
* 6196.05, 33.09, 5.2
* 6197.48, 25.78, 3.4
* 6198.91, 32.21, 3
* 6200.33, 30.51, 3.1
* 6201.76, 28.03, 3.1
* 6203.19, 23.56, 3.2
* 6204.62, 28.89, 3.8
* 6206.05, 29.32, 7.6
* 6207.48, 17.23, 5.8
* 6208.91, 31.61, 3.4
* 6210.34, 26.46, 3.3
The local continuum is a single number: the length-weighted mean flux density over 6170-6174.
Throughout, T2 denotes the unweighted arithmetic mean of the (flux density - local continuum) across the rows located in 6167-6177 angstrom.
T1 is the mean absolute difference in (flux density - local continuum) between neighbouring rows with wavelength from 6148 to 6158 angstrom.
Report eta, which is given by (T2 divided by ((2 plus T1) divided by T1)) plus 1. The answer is 0.8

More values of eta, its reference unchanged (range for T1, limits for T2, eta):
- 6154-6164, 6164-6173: 0.1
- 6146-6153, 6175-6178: 3.3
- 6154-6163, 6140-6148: 0.7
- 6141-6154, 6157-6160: 3.8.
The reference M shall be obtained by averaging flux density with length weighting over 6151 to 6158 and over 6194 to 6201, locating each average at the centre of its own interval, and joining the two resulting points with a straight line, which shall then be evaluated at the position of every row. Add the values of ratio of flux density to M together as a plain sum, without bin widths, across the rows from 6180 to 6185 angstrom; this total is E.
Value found 3.18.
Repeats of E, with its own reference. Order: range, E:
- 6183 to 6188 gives 3.49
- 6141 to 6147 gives 3.61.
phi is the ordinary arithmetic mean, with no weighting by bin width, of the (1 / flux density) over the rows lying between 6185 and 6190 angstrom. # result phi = 0.032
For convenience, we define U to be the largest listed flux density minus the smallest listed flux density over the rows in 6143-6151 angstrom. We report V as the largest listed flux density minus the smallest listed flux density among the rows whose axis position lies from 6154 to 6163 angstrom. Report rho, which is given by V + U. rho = 22.1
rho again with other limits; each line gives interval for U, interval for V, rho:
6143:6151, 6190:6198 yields 18.9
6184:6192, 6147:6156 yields 17.8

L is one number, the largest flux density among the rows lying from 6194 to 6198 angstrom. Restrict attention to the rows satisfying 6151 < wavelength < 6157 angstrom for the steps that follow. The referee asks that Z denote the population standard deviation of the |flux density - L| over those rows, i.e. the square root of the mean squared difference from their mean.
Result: 1.0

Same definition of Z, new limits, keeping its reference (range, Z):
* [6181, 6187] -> 2.2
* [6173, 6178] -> 1.5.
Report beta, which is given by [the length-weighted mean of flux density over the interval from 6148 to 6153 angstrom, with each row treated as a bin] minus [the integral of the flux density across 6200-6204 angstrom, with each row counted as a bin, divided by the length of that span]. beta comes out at -0.8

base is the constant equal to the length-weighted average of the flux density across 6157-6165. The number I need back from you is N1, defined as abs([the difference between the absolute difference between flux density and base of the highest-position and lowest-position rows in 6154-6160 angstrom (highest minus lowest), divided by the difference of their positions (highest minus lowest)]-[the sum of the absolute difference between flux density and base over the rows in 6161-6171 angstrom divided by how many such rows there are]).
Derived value 2.0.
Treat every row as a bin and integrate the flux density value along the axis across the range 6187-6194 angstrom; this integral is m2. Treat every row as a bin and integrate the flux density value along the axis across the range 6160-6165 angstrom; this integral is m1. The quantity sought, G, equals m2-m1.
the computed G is 80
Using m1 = 134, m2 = 214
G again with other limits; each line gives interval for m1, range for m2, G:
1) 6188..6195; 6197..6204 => -24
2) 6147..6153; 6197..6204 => 37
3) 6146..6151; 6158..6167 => 129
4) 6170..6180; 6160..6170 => -36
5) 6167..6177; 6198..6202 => -167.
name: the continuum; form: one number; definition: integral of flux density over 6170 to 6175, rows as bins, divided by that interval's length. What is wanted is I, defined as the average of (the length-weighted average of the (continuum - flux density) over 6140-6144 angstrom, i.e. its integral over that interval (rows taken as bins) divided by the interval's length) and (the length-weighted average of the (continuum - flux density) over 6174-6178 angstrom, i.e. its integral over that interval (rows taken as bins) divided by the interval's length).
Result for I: -0.9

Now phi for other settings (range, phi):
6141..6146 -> 0.035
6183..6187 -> 0.037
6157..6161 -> 0.033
